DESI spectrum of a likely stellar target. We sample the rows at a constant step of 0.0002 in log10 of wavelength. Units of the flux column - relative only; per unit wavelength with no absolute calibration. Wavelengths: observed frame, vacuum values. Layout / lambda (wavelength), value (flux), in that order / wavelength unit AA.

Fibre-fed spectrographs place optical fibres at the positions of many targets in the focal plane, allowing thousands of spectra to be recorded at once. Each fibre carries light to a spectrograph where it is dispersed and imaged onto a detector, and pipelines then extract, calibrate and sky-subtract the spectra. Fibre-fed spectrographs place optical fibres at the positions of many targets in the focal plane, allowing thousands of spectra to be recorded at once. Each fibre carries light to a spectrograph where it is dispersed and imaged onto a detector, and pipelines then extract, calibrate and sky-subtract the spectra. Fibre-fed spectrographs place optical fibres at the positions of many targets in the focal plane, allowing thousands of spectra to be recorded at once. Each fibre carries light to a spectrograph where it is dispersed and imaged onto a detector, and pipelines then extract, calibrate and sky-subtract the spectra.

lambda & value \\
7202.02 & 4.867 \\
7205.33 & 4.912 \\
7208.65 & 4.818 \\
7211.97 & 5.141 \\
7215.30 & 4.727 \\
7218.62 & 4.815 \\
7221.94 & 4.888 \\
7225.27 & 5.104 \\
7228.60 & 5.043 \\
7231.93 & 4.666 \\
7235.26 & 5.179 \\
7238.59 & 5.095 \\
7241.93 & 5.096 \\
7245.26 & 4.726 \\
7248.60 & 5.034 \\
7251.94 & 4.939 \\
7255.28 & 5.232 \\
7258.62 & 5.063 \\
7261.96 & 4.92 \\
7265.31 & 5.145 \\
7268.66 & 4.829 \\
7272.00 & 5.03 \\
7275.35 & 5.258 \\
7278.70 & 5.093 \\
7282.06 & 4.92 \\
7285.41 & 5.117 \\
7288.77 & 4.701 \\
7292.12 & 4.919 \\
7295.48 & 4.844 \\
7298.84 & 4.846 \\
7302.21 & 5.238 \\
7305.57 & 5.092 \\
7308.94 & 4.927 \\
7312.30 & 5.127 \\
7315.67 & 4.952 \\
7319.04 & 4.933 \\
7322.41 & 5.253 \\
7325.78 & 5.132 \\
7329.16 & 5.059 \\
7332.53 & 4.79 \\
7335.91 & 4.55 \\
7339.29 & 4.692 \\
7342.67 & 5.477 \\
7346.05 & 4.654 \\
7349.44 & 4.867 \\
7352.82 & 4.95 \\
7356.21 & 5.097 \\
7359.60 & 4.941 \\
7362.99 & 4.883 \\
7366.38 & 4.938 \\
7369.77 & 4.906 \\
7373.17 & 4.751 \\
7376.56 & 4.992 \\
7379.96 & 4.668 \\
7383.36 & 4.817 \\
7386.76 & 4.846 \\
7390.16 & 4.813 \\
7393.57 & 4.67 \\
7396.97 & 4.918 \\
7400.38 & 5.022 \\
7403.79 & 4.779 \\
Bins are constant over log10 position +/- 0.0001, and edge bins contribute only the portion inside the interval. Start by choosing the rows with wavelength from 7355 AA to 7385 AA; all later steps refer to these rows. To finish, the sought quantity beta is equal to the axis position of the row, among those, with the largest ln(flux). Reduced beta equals 7356.21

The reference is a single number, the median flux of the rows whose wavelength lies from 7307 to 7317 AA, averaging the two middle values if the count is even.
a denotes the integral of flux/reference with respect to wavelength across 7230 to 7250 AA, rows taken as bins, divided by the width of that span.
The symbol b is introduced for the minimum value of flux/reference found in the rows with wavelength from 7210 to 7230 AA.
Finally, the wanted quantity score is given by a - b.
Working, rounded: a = 1.00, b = 0.955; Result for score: 0.048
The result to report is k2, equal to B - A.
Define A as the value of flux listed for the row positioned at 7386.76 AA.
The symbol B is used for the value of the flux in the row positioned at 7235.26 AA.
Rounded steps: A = 4.846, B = 5.179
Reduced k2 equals 0.33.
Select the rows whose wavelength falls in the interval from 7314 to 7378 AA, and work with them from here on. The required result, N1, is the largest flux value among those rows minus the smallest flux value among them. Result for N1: 0.93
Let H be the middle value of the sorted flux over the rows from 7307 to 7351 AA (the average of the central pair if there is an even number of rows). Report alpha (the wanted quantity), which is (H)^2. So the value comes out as 24.3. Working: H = 4.93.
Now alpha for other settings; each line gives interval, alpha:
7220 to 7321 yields 25.3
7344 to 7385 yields 24.0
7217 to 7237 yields 24.7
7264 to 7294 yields 25.3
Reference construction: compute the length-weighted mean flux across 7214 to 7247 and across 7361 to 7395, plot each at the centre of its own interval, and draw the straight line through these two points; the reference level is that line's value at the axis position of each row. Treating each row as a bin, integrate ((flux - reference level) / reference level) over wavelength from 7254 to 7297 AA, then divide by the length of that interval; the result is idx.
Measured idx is 0.020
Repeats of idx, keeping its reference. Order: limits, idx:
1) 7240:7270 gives 0.017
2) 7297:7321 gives 0.028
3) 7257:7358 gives 0.021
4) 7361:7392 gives 0.003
